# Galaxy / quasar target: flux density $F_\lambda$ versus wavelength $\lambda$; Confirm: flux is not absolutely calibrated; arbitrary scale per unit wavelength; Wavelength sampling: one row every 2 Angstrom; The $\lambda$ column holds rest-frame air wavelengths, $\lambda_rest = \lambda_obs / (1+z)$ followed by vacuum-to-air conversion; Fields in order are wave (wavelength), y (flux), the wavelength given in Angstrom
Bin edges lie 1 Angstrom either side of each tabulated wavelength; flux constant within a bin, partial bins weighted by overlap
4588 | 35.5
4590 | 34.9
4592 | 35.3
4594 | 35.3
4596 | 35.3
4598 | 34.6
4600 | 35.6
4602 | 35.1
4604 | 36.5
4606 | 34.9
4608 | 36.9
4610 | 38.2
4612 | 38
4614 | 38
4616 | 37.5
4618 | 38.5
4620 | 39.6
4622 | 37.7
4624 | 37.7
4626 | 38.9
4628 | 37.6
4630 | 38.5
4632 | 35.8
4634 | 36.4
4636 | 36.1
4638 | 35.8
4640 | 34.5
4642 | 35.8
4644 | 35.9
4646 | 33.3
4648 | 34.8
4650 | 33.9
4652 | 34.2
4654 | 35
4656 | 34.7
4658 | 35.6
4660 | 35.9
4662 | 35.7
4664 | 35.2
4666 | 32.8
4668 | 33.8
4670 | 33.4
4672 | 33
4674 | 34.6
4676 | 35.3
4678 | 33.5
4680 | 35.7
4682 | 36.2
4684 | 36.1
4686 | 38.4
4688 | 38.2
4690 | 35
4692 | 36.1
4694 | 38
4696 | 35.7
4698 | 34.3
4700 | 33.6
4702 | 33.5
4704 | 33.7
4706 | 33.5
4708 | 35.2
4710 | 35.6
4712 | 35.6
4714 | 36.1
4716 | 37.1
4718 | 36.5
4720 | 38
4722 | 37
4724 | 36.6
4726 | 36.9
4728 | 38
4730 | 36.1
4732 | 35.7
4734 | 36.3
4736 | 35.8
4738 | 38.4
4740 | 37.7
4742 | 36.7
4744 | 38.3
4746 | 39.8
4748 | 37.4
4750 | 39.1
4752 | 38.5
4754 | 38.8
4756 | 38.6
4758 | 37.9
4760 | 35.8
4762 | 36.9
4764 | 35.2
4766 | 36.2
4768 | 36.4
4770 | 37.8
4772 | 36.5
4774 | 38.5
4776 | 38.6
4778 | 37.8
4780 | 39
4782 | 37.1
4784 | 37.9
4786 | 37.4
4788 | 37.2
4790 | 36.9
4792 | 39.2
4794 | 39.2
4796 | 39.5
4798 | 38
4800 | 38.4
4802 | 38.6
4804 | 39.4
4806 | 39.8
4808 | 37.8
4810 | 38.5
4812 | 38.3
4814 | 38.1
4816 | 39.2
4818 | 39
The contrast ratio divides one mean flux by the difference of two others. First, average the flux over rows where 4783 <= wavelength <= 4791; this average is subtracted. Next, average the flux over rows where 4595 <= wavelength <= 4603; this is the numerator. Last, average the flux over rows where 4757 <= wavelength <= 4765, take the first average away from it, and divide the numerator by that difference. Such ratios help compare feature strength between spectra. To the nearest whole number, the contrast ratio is -39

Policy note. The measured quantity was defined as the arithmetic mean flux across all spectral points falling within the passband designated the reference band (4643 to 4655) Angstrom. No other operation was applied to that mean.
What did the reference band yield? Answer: 34.5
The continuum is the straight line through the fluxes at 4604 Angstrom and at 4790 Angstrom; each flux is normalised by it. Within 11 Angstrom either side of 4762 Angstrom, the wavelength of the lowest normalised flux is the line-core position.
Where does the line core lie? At 4764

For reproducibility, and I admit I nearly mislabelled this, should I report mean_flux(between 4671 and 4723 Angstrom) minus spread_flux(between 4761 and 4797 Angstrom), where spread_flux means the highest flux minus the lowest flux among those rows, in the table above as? 31.3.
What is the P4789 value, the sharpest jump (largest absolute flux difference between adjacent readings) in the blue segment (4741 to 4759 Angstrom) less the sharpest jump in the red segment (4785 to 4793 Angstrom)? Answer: 0.10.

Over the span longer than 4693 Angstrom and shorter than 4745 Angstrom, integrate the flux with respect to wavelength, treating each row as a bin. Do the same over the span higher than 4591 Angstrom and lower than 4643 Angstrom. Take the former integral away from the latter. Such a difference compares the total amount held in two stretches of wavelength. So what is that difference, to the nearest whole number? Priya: 28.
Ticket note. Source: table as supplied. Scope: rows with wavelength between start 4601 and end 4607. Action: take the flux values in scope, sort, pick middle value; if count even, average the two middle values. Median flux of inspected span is 35.1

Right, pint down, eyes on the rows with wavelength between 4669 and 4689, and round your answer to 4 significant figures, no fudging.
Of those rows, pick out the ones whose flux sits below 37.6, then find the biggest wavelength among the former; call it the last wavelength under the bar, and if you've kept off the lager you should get 4684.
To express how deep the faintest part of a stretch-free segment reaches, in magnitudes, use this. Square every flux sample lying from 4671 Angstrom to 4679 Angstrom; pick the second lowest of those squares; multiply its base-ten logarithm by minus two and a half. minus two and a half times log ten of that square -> -7.63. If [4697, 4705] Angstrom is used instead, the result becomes -7.63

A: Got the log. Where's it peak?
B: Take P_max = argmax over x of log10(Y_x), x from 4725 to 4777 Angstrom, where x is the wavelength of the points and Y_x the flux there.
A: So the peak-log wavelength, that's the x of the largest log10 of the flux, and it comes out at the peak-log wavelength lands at 4746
